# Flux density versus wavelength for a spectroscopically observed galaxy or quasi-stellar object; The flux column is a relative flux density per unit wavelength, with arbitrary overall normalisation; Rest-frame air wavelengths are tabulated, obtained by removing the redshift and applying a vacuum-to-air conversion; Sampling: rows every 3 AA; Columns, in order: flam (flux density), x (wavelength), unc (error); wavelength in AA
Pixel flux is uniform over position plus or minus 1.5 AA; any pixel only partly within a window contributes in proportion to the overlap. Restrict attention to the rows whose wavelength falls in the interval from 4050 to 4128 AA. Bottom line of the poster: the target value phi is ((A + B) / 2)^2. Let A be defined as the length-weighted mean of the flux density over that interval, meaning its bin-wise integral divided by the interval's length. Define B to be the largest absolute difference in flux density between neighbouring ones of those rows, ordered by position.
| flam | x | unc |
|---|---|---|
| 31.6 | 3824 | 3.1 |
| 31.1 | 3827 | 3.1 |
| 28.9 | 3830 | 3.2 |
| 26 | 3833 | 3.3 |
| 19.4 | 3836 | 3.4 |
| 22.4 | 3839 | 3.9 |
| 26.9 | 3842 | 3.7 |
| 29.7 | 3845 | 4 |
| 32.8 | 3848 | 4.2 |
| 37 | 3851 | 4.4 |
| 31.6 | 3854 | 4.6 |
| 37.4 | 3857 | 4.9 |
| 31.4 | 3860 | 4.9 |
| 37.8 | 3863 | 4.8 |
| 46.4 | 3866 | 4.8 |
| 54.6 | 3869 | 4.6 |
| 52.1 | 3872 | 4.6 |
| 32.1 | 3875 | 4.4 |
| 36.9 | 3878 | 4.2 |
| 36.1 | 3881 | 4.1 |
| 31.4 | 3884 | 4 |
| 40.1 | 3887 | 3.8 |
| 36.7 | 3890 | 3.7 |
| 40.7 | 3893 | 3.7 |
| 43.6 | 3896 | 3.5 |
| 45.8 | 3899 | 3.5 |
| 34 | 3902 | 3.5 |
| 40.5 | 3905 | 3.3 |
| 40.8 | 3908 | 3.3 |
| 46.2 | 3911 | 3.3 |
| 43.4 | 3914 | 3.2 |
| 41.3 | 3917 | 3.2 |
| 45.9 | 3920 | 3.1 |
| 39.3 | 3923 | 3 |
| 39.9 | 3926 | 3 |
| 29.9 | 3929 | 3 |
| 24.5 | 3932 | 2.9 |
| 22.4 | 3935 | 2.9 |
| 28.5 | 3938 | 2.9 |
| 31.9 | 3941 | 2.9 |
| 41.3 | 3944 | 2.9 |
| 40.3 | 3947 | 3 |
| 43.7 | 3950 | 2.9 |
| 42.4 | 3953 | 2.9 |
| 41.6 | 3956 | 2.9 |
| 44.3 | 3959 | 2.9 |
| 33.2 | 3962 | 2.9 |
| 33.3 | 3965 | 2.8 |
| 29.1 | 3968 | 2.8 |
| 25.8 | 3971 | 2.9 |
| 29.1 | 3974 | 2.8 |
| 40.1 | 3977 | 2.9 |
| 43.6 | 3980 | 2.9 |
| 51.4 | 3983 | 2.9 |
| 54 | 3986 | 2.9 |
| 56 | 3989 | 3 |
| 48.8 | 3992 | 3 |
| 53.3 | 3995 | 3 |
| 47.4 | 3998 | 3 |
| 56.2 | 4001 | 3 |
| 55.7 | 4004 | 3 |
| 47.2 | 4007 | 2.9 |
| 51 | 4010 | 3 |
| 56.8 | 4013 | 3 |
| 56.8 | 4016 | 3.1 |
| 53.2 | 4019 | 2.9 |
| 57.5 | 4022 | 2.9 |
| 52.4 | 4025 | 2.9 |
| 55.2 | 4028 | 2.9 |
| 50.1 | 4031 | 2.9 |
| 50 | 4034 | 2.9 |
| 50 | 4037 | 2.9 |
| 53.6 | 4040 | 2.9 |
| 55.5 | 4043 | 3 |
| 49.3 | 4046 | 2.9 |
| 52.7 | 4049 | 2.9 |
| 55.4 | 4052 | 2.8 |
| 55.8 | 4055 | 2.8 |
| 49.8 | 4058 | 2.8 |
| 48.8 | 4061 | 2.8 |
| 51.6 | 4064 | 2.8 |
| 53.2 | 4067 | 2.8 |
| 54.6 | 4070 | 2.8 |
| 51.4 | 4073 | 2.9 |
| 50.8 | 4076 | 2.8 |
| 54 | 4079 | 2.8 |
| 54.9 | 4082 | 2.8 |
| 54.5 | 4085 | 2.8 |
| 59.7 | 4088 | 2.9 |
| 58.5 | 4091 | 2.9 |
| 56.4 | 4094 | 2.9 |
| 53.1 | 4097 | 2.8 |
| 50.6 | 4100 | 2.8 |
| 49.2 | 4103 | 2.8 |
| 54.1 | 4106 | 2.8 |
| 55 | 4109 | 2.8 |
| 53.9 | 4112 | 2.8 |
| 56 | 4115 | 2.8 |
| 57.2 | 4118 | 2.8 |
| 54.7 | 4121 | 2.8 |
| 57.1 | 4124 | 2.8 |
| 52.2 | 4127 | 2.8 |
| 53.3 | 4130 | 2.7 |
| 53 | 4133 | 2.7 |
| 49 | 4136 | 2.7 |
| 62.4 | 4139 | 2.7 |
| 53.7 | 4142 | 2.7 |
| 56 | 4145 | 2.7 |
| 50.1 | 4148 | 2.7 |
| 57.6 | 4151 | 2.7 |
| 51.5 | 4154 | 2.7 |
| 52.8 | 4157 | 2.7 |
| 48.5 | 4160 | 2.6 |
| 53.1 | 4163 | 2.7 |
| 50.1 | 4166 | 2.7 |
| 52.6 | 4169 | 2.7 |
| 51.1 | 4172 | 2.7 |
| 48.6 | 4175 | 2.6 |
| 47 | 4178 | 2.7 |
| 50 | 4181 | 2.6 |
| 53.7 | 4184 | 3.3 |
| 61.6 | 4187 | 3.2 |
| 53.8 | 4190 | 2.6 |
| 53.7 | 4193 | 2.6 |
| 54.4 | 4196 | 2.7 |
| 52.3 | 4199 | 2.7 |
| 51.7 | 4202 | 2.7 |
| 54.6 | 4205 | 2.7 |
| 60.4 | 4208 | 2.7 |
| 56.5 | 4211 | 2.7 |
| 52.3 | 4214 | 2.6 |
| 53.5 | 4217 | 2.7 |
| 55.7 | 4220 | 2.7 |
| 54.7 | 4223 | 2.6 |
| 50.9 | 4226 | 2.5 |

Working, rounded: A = 54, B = 6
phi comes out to 898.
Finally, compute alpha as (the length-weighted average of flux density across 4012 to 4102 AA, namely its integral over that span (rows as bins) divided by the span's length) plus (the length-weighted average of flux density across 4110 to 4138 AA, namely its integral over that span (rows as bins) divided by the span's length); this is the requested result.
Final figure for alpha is 108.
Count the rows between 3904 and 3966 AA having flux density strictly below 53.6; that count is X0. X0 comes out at 21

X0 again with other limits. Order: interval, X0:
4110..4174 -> 12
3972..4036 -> 13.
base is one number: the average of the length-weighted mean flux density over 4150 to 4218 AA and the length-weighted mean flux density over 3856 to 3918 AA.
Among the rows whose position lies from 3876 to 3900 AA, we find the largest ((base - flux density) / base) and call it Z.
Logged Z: 0.3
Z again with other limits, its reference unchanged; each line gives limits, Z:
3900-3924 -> 0.3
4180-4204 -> -0.1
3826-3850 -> 0.6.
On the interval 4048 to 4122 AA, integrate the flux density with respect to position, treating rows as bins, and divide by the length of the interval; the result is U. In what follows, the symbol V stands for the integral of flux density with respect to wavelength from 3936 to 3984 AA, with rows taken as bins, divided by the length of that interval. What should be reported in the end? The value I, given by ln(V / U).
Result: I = -0.37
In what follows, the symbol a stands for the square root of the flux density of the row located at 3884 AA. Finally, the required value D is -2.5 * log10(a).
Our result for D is -1.87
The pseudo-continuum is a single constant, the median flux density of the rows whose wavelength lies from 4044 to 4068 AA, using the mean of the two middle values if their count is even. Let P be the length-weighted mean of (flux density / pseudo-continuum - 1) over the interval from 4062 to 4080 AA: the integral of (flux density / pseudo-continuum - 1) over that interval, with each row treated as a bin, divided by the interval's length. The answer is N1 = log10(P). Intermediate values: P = 0.006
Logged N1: -2.2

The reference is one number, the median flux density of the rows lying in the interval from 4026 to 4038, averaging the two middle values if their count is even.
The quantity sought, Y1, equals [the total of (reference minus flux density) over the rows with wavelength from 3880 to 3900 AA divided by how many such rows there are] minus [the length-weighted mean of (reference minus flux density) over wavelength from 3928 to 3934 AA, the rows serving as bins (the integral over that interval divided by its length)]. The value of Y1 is -13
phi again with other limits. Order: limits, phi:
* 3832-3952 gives 802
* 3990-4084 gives 946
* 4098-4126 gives 872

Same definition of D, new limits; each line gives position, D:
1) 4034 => -2.12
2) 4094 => -2.19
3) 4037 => -2.12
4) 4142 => -2.16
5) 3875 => -1.88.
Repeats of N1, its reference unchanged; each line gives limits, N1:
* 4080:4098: -1.1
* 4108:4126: -1.2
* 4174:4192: -2.1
